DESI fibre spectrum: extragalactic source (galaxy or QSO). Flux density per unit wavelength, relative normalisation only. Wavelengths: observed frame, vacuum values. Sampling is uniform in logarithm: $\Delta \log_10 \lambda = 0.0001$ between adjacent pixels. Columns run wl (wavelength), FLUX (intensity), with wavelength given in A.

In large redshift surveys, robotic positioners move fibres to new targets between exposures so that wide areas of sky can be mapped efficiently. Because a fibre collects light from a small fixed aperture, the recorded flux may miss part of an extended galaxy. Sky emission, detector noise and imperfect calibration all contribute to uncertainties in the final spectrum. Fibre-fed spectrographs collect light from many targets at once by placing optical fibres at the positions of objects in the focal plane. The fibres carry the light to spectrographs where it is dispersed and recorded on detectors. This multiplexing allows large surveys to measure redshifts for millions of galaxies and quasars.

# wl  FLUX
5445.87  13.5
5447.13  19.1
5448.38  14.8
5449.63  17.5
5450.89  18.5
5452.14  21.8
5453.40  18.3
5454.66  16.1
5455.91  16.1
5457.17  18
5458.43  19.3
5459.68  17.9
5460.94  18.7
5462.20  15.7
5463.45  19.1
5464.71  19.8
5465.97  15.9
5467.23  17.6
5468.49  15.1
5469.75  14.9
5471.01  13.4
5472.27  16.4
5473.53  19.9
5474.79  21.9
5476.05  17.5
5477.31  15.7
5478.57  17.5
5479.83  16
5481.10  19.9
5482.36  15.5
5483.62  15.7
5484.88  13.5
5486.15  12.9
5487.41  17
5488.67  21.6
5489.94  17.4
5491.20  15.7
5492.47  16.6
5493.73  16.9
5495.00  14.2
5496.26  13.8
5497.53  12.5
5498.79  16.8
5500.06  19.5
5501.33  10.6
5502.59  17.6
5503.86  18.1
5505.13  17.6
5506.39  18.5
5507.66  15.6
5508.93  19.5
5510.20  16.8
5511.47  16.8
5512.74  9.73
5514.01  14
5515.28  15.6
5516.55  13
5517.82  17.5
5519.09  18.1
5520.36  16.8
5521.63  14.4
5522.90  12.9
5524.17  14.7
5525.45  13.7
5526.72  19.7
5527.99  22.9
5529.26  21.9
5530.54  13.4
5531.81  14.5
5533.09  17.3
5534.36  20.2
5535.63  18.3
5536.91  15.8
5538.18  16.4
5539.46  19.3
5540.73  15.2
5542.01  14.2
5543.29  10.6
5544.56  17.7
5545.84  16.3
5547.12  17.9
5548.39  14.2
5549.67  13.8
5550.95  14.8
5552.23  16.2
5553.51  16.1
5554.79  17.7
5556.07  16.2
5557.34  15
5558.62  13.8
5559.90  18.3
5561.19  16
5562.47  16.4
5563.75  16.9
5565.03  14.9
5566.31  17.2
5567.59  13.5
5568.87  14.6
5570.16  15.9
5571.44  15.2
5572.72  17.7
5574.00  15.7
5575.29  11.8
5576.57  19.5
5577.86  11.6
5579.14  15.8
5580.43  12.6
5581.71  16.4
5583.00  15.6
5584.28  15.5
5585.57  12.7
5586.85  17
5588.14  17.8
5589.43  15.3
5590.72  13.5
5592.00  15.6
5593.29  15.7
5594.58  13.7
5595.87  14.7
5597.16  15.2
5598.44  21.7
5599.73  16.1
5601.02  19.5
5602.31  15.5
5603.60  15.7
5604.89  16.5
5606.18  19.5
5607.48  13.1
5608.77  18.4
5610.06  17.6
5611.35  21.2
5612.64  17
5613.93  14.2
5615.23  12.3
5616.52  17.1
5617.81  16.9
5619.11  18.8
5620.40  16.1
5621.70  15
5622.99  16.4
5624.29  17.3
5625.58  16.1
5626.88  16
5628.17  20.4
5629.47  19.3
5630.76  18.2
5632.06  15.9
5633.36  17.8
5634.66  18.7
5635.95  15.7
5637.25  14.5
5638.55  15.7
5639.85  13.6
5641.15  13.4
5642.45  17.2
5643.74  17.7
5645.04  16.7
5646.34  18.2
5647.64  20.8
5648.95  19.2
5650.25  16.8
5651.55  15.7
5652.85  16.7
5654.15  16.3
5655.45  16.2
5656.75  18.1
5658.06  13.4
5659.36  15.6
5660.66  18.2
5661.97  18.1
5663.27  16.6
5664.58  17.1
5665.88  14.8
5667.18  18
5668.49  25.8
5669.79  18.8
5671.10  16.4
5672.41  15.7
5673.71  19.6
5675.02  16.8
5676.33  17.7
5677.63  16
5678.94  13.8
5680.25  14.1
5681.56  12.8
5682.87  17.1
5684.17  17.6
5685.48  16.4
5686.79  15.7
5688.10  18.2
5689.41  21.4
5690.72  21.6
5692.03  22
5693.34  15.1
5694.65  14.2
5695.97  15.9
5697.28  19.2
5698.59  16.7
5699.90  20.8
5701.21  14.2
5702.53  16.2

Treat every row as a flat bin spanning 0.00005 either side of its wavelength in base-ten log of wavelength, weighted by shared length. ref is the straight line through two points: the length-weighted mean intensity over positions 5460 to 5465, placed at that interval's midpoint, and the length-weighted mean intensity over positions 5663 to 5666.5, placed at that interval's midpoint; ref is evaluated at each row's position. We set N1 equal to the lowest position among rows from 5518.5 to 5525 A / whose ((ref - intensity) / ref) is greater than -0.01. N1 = 5520.36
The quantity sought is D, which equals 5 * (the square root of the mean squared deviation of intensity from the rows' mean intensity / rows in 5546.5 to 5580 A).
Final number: 9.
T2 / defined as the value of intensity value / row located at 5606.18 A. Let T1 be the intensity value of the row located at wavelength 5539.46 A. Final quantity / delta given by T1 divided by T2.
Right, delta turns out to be 0.99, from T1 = 19.3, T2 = 19.5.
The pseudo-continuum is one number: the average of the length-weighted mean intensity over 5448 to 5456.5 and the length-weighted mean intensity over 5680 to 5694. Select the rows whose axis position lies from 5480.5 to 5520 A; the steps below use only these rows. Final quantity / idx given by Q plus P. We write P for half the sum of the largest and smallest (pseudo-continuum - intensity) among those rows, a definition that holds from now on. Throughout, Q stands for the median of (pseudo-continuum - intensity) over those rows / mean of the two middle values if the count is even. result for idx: 2.8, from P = 2.0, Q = 0.8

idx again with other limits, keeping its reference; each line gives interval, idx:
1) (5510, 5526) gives 6.6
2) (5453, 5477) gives 0.0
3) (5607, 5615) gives 0.8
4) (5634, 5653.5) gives 1.4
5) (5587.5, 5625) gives 2.1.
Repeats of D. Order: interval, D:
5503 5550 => 14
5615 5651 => 10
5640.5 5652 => 10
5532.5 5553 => 11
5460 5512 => 12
